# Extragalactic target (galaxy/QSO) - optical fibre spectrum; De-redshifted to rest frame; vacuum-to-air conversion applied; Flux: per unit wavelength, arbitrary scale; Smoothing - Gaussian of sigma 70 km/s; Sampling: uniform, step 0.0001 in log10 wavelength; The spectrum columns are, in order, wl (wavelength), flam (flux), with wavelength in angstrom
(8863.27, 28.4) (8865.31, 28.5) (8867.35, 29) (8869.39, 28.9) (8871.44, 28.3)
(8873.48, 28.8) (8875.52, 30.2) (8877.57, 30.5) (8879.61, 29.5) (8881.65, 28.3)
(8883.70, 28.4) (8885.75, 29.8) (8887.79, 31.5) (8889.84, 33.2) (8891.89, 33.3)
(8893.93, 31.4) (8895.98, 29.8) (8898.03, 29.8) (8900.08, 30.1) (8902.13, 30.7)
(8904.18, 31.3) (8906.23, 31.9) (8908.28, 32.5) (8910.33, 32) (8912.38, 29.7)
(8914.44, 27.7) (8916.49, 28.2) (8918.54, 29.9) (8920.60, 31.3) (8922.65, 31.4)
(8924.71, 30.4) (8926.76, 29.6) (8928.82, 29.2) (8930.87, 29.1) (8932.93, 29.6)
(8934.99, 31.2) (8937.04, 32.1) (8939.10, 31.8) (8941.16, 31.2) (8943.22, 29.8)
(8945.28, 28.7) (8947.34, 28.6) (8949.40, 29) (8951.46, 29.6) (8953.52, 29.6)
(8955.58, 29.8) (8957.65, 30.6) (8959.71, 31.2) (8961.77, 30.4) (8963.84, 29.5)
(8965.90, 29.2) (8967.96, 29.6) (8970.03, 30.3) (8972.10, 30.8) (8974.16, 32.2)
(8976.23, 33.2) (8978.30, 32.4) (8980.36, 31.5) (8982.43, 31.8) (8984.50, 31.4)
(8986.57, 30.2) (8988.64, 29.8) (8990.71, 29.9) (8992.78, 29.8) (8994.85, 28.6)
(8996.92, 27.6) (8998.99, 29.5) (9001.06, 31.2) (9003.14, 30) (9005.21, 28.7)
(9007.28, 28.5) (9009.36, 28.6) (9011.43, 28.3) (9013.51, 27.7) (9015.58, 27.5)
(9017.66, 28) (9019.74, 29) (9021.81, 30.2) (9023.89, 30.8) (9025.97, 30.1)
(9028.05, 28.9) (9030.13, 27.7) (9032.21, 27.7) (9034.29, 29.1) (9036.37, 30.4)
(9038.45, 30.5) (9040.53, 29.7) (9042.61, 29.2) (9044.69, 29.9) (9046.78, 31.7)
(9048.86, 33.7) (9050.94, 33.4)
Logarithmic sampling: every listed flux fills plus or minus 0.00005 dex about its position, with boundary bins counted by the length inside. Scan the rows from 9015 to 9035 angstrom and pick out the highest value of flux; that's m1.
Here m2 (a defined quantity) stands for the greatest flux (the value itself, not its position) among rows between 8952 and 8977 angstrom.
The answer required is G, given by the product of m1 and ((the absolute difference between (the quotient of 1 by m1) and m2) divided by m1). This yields 33.2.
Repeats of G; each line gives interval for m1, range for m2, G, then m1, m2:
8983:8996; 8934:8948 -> 32.1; 31.4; 32.1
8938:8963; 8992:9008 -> 31.2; 31.8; 31.2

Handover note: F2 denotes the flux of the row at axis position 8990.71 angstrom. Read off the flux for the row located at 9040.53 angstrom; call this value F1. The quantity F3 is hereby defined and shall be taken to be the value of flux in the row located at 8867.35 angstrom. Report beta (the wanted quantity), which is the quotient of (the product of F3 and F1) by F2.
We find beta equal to 29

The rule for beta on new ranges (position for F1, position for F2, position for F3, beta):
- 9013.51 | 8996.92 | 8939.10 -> 32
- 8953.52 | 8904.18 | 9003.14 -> 28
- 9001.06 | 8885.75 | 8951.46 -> 31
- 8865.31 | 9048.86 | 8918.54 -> 25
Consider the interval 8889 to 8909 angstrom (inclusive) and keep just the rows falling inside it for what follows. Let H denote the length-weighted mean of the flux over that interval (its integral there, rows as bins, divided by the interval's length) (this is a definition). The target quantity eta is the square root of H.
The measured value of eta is 5.60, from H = 31.37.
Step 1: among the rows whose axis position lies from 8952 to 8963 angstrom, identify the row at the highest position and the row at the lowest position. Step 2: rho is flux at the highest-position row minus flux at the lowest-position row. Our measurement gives 0.8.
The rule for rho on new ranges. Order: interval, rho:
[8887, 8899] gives -1.7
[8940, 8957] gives -1.4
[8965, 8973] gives 1.6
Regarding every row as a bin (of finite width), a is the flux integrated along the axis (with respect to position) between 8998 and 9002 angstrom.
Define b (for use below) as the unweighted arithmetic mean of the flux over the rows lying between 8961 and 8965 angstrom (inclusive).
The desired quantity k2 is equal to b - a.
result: -91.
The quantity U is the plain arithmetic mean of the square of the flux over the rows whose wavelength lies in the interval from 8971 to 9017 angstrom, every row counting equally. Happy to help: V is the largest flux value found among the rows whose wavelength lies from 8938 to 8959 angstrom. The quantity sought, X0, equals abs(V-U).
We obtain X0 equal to 869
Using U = 900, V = 31.8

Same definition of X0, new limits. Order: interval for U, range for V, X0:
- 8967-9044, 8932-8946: 854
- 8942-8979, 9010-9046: 886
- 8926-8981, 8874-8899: 890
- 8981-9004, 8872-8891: 867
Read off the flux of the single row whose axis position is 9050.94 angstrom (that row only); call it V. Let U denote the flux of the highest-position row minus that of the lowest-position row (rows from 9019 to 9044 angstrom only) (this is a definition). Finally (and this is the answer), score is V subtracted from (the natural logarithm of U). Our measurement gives -35.0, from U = 0.2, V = 33.4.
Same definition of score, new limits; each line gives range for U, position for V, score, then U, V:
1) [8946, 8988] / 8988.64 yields -29.3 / 1.6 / 29.8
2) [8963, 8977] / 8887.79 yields -30.2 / 3.7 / 31.5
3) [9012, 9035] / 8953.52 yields -29.3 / 1.4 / 29.6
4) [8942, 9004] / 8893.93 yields -33.0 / 0.2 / 31.4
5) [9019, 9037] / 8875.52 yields -29.9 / 1.4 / 30.2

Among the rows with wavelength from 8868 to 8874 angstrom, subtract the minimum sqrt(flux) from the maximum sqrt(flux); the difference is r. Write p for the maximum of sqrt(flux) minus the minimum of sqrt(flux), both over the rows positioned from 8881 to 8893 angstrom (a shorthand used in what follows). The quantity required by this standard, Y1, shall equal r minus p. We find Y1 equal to -0.39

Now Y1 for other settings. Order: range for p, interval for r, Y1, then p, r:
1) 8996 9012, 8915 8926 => -0.04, 0.3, 0.29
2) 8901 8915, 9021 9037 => -0.15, 0.4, 0.29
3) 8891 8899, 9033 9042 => -0.18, 0.3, 0.13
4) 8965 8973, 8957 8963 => -0.07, 0.1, 0.07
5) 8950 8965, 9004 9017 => -0.04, 0.2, 0.11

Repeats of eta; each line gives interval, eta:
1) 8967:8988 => 5.60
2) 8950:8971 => 5.47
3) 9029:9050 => 5.48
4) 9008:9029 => 5.38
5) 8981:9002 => 5.48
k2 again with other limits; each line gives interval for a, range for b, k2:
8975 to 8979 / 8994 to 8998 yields -103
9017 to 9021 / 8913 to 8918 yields -87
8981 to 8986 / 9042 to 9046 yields -128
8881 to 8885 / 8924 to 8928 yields -84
